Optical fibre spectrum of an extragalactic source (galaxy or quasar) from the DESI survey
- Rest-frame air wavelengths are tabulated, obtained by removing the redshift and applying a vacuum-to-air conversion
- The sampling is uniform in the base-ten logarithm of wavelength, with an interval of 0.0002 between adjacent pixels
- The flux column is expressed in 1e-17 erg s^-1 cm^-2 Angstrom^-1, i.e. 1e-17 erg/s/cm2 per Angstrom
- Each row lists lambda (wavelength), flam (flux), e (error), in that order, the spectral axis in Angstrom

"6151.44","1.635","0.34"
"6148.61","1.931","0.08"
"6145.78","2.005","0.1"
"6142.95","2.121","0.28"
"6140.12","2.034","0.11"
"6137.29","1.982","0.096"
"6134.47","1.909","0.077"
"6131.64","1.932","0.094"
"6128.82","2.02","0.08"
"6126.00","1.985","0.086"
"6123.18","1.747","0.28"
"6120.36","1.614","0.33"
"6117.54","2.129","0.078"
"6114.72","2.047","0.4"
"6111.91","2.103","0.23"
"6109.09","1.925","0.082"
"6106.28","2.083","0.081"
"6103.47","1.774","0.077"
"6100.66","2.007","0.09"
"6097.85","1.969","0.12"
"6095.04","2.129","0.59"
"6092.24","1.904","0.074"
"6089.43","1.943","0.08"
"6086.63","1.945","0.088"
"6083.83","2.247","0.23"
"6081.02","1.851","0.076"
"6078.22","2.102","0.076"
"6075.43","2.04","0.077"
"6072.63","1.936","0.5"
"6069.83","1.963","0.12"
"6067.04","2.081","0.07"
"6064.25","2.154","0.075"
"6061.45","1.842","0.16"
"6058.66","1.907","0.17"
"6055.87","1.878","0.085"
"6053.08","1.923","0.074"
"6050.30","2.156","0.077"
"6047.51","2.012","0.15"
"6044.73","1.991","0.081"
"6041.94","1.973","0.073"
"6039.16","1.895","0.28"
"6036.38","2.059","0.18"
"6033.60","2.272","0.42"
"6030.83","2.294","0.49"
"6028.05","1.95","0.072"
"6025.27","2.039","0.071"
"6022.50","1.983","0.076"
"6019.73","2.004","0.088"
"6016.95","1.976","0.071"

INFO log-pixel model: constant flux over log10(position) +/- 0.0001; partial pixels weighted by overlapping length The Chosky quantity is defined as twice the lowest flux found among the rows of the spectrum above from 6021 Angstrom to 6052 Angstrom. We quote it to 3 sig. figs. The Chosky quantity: 3.79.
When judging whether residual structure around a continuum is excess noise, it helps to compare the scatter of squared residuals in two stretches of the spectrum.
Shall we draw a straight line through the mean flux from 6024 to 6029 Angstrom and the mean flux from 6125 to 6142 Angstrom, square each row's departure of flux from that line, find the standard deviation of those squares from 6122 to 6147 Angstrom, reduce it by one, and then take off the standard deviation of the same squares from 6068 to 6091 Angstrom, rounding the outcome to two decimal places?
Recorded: -1.00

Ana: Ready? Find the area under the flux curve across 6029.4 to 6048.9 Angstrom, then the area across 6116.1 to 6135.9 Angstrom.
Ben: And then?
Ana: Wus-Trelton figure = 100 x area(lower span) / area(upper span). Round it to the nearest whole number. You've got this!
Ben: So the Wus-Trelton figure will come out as 107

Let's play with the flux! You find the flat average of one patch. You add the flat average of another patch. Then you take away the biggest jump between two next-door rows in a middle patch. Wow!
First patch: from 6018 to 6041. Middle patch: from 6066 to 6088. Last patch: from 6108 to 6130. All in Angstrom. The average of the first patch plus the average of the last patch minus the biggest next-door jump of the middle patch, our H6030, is 3.61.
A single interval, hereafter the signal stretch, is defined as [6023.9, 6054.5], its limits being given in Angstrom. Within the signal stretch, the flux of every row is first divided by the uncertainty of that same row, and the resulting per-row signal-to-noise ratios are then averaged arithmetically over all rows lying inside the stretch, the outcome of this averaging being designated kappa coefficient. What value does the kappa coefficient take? 18.5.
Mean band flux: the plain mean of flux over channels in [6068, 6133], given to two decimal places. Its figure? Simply 1.97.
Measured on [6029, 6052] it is 2.08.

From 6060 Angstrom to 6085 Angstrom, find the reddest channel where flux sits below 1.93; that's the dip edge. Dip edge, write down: 6081.02 Angstrom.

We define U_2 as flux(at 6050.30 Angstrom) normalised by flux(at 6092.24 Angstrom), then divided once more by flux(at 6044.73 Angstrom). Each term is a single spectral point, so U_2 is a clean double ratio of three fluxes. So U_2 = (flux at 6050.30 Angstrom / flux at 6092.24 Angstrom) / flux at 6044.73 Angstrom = 0.57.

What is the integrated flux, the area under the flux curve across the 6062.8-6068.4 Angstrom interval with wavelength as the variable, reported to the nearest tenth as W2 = 11.8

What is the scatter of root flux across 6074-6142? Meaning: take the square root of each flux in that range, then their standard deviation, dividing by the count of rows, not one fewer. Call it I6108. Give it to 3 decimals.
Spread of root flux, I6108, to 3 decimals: 0.049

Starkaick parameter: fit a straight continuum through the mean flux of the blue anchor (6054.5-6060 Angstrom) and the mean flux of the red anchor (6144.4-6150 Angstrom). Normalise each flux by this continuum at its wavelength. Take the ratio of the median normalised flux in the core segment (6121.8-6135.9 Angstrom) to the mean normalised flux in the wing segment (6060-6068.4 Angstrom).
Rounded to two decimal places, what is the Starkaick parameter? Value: 0.93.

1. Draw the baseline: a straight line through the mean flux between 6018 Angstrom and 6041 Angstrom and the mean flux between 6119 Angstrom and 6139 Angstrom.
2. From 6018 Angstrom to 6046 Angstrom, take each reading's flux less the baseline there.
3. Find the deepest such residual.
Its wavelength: 6039.16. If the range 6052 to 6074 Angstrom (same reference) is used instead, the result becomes 6061.45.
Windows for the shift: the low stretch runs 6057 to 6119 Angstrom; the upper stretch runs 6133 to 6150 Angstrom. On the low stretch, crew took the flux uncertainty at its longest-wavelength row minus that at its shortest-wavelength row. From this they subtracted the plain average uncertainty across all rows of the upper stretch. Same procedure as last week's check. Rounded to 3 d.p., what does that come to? -0.216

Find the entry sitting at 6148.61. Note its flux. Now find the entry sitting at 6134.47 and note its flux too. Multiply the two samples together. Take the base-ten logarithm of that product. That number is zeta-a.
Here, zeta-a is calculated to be 0.57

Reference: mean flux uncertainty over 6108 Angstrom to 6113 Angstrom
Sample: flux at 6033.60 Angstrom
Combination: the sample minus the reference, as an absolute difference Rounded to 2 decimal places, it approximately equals 2.12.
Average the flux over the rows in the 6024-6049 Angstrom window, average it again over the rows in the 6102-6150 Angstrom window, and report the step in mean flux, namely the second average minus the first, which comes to -0.093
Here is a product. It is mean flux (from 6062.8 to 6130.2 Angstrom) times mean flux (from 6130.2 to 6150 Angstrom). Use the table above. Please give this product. 3.950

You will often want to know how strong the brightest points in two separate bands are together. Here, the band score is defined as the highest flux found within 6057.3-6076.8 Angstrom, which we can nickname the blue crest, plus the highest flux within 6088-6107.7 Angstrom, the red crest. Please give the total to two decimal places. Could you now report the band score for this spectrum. 4.28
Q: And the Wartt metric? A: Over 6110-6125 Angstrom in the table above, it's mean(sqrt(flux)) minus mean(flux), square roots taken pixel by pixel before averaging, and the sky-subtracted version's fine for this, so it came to -0.542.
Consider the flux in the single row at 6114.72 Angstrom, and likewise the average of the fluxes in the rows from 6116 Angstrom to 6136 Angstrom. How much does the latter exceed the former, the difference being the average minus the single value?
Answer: -0.14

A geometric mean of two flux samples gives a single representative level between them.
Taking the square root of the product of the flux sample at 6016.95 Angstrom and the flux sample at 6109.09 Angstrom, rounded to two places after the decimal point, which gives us 1.95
